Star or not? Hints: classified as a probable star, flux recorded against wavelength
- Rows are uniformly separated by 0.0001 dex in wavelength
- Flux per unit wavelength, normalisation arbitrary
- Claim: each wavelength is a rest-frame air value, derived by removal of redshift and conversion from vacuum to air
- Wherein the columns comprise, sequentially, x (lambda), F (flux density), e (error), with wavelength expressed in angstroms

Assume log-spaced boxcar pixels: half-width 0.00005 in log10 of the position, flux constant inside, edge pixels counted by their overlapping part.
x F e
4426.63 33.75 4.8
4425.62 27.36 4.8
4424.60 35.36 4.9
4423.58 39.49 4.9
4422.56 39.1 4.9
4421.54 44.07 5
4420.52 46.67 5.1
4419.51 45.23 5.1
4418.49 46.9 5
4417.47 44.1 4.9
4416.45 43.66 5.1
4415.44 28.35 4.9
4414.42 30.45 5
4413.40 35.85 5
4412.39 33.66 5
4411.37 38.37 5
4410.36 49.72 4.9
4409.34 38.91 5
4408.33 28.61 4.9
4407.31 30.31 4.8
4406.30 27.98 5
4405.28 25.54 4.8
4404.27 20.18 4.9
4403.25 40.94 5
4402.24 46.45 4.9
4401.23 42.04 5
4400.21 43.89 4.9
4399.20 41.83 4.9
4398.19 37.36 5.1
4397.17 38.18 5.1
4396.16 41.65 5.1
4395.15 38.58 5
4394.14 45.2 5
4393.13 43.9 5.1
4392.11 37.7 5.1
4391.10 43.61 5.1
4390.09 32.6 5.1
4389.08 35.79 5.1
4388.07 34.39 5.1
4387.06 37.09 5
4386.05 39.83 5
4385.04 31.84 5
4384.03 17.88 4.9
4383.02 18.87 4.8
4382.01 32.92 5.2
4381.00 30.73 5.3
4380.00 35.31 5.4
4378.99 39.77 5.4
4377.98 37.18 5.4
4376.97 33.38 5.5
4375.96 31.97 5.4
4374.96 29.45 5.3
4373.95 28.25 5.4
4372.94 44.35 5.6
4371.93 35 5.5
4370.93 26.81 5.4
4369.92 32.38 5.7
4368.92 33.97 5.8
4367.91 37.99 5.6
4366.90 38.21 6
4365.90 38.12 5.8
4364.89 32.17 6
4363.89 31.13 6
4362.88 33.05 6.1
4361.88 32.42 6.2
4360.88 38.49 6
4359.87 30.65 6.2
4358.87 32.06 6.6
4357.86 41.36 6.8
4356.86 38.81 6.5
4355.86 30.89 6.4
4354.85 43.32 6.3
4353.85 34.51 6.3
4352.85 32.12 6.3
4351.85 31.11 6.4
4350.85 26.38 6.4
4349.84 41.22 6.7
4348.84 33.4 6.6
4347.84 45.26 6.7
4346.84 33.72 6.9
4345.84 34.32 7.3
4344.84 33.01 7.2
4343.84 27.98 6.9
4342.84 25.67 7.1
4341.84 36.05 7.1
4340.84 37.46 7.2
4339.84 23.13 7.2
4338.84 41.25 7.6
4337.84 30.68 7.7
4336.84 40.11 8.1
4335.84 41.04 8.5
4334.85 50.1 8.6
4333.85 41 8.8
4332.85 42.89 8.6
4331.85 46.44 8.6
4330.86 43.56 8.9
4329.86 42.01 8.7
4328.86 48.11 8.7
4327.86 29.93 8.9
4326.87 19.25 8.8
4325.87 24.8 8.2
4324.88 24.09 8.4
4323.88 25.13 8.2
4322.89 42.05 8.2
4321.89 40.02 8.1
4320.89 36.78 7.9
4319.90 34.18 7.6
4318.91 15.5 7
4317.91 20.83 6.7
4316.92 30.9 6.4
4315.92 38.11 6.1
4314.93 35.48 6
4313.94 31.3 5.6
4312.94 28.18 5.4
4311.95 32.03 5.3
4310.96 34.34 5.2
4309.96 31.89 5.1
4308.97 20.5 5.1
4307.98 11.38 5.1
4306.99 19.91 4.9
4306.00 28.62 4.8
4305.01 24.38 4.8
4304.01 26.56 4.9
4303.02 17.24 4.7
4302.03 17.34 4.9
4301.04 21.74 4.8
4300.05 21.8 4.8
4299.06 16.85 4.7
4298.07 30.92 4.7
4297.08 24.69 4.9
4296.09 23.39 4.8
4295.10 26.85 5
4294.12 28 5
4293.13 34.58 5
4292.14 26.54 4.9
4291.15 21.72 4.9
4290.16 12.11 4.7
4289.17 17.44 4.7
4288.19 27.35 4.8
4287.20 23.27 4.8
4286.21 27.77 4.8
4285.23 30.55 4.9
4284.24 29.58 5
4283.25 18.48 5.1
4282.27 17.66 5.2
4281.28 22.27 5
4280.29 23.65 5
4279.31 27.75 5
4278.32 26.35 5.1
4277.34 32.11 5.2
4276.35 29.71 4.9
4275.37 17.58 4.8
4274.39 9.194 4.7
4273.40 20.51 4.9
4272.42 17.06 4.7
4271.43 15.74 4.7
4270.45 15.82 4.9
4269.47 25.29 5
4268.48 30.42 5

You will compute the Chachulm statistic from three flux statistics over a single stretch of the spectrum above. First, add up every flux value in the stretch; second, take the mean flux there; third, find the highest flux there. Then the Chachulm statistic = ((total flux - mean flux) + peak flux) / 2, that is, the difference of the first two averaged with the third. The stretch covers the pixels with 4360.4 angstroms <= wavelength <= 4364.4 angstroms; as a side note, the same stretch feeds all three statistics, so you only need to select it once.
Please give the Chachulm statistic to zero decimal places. 70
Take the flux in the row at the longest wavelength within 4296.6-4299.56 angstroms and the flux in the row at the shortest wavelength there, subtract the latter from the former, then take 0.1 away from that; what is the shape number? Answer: -8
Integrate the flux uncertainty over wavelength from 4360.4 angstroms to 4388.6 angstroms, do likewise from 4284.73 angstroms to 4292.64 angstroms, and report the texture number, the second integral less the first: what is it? -117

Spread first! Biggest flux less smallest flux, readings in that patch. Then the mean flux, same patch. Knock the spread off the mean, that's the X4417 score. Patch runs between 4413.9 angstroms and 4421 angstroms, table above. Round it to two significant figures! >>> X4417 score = 22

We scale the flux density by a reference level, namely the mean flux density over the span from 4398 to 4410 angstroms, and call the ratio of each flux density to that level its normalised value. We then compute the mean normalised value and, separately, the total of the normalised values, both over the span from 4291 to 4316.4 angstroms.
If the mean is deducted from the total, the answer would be 18.3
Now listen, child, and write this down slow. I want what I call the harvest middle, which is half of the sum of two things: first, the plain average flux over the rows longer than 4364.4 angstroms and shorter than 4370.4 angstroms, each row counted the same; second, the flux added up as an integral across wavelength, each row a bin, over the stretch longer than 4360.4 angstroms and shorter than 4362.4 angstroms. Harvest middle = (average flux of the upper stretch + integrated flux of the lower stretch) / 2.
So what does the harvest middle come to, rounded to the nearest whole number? 53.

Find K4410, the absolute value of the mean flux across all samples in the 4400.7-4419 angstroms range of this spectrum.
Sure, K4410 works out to 36.2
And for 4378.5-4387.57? 31.6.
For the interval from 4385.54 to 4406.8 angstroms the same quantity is 37.8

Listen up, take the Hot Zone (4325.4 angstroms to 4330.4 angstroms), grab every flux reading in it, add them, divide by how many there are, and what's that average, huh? 33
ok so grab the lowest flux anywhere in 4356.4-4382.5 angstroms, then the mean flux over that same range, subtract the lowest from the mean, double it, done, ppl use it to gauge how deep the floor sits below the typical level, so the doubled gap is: 15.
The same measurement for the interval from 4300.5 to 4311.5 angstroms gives 23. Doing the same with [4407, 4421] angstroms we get 21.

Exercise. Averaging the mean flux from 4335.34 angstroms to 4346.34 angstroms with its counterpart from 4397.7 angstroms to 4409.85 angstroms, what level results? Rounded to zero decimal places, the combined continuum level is 35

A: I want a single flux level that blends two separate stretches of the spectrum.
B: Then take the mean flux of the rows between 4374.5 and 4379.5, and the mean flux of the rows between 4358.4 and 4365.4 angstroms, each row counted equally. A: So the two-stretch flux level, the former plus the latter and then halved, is 33.6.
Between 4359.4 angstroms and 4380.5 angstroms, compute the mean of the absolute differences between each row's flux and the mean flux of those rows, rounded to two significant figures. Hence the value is 3.4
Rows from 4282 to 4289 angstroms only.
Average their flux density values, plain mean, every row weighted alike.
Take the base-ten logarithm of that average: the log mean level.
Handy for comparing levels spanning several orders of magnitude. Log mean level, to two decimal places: 1.40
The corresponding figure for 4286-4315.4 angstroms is 1.39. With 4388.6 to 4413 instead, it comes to 1.58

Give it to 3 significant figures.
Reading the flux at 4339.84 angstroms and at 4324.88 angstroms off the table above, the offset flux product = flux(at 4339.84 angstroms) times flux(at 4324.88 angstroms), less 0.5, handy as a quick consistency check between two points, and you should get 557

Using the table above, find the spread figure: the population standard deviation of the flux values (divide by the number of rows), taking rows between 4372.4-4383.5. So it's 6.3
